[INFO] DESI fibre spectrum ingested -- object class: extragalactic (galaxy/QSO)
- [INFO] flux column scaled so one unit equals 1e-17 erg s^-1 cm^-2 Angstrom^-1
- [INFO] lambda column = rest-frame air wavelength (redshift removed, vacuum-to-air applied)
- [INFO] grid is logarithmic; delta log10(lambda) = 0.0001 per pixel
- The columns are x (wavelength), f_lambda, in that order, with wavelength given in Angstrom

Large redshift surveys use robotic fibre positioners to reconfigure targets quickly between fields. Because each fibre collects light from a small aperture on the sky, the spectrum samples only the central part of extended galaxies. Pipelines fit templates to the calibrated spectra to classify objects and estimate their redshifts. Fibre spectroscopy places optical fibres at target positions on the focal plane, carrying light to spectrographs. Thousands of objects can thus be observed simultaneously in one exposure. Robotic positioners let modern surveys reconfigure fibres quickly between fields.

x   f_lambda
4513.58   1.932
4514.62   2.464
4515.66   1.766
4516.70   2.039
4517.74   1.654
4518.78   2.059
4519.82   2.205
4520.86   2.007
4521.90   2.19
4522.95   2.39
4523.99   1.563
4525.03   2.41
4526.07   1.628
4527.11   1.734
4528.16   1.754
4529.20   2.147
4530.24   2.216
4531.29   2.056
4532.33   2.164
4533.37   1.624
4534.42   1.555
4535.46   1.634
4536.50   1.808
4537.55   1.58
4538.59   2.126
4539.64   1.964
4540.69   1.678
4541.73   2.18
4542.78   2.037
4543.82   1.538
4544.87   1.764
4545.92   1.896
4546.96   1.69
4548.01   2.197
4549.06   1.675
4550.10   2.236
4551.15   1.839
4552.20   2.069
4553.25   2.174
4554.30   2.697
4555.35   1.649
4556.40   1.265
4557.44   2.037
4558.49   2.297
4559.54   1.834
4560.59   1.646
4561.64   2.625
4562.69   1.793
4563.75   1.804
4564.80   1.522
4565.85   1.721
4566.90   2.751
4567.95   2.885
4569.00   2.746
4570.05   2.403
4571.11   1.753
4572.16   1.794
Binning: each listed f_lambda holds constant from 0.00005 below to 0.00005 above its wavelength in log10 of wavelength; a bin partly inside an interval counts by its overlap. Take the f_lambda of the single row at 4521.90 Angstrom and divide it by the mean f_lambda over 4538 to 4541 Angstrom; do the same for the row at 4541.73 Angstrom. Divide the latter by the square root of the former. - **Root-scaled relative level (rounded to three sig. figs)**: 1.06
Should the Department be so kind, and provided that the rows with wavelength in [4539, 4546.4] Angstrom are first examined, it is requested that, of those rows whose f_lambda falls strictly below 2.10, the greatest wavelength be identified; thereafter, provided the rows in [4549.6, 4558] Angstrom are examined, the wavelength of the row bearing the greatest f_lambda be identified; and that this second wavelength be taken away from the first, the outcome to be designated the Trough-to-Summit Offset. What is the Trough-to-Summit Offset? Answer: -8.4 Angstrom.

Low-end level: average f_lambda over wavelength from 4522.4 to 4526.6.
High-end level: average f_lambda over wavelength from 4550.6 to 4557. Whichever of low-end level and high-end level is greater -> 2.00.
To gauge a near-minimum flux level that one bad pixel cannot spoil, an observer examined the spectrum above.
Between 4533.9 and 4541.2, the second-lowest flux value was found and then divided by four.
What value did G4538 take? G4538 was 0.395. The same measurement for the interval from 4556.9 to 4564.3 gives 0.448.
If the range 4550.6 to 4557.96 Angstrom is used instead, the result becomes 0.412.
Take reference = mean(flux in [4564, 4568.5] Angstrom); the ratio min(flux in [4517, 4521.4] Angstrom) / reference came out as 0.75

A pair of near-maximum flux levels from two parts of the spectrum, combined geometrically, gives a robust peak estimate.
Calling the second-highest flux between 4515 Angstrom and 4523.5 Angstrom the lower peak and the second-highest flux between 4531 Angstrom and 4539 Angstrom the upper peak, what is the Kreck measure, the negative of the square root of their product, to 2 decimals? -2.17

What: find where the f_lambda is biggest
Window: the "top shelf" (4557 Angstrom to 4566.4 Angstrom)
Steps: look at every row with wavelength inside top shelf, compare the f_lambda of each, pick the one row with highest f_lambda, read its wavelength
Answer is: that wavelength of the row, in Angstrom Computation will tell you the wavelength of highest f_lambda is 4561.64 Angstrom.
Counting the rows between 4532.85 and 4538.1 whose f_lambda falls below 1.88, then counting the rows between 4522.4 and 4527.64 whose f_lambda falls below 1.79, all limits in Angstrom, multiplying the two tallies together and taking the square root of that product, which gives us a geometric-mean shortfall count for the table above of 3.87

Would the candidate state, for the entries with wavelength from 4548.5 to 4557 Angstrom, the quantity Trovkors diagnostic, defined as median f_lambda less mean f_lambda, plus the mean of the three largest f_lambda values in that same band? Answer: 2.37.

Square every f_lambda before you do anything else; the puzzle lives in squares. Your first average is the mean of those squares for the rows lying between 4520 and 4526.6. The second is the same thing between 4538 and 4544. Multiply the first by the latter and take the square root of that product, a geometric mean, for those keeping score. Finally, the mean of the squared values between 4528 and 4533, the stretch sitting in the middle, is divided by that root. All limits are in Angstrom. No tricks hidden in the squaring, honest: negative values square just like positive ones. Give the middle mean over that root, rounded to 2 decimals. 1.08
